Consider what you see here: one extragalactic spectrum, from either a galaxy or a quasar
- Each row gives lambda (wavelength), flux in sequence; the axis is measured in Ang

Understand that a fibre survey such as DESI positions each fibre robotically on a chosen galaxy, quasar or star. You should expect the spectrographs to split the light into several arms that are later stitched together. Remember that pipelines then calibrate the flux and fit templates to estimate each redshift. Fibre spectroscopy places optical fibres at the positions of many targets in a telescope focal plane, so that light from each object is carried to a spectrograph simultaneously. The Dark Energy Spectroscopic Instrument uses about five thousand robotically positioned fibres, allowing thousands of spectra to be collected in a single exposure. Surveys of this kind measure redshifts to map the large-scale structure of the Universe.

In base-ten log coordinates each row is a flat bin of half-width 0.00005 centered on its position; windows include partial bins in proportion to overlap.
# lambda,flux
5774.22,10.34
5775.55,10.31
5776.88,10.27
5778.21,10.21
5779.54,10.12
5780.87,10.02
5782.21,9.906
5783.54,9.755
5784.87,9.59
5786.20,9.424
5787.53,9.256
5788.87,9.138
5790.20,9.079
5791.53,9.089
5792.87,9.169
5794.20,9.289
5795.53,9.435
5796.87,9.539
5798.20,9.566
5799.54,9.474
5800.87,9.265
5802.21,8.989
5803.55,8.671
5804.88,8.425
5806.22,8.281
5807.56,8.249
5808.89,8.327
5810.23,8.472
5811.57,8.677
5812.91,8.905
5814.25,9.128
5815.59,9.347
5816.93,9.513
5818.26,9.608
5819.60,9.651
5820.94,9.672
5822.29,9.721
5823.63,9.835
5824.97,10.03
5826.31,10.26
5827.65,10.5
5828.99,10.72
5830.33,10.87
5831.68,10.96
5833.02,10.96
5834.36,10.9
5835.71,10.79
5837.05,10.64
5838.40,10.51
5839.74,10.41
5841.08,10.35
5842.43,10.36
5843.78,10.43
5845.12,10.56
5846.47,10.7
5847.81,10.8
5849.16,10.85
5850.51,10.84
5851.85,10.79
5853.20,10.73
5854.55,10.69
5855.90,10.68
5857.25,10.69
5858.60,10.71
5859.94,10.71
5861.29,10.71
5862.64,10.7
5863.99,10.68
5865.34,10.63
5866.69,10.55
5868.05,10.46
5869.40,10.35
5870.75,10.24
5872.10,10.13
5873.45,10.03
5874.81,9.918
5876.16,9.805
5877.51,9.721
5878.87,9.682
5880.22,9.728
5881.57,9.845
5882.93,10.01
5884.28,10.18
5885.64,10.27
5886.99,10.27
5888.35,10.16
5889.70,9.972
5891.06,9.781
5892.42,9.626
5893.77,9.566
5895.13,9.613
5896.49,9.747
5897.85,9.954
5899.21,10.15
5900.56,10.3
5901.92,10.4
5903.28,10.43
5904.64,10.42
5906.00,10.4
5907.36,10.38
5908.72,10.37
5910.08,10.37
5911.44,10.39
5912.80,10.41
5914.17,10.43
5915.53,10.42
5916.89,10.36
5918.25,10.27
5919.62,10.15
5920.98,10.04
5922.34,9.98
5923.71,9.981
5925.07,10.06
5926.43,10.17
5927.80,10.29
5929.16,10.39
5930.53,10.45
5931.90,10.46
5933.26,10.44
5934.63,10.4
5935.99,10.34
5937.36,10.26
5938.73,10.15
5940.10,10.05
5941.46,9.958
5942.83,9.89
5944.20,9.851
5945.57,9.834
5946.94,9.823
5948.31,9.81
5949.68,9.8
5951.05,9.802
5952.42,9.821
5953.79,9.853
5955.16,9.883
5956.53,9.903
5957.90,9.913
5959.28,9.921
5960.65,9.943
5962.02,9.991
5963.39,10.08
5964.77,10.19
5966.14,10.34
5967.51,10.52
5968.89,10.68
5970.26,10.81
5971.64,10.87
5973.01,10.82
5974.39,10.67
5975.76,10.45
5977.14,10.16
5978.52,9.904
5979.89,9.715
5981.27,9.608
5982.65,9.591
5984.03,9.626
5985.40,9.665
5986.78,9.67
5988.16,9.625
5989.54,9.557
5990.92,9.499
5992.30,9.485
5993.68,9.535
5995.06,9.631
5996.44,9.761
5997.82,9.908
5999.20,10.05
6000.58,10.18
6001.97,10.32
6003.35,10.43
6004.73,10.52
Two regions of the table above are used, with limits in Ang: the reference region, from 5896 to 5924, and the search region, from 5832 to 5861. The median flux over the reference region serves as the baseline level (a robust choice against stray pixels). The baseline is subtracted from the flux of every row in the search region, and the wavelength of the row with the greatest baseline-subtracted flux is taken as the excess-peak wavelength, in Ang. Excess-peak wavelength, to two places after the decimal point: 5833.02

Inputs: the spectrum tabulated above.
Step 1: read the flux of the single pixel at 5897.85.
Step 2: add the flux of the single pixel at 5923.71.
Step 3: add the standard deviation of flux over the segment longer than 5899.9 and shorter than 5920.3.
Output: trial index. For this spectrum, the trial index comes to 20.0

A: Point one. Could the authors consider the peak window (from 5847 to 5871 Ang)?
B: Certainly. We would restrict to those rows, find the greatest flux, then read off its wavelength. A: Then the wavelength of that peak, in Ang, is 5849.16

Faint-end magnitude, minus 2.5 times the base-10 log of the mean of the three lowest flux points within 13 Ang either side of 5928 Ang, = -2.50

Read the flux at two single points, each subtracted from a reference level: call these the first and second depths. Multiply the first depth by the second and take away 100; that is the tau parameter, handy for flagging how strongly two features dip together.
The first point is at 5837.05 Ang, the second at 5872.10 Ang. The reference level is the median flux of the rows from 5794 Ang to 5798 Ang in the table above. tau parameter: -99.16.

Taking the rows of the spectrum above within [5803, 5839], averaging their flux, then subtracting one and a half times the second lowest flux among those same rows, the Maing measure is -2.73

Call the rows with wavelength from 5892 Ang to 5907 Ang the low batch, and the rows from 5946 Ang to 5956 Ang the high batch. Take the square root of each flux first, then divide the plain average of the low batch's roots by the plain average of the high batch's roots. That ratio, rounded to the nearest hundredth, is 1.01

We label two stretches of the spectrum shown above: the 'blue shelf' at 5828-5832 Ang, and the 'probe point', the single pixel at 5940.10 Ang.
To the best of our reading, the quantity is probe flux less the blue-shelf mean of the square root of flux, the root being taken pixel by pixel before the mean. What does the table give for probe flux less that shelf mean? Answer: 6.76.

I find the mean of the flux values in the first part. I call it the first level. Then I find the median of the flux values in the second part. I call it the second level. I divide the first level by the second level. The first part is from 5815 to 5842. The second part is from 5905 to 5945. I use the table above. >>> 0.99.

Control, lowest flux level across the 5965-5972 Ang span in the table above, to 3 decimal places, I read 10.340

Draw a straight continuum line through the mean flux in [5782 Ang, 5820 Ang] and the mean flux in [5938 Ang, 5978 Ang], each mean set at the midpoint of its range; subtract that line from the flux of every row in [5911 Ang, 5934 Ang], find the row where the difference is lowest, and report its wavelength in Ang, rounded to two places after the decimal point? 5923.71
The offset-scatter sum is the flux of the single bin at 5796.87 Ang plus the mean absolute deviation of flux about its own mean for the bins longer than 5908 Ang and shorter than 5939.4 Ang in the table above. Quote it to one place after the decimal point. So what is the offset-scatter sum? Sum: 9.7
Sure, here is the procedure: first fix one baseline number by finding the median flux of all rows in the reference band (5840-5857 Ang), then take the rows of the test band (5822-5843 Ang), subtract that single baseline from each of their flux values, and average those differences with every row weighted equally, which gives -0.2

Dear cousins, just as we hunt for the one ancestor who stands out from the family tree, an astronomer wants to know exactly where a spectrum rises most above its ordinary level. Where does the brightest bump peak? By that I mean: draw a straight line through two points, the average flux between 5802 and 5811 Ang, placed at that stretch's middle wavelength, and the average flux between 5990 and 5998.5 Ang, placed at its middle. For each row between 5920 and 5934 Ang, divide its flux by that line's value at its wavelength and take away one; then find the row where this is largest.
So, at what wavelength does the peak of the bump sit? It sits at 5931.90 Ang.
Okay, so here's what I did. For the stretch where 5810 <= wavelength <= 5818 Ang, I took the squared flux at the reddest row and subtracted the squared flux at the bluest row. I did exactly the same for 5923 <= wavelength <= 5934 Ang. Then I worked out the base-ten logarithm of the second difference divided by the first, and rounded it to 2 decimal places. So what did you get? -0.30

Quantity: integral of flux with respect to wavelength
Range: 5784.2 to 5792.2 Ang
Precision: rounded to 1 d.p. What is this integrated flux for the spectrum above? 74.1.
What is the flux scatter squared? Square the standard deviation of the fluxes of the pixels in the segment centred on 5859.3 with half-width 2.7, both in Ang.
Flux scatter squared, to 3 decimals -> 0.000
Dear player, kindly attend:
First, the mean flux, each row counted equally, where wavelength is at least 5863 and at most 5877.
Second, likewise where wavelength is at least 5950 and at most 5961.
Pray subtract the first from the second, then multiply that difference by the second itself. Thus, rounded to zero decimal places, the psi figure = -4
